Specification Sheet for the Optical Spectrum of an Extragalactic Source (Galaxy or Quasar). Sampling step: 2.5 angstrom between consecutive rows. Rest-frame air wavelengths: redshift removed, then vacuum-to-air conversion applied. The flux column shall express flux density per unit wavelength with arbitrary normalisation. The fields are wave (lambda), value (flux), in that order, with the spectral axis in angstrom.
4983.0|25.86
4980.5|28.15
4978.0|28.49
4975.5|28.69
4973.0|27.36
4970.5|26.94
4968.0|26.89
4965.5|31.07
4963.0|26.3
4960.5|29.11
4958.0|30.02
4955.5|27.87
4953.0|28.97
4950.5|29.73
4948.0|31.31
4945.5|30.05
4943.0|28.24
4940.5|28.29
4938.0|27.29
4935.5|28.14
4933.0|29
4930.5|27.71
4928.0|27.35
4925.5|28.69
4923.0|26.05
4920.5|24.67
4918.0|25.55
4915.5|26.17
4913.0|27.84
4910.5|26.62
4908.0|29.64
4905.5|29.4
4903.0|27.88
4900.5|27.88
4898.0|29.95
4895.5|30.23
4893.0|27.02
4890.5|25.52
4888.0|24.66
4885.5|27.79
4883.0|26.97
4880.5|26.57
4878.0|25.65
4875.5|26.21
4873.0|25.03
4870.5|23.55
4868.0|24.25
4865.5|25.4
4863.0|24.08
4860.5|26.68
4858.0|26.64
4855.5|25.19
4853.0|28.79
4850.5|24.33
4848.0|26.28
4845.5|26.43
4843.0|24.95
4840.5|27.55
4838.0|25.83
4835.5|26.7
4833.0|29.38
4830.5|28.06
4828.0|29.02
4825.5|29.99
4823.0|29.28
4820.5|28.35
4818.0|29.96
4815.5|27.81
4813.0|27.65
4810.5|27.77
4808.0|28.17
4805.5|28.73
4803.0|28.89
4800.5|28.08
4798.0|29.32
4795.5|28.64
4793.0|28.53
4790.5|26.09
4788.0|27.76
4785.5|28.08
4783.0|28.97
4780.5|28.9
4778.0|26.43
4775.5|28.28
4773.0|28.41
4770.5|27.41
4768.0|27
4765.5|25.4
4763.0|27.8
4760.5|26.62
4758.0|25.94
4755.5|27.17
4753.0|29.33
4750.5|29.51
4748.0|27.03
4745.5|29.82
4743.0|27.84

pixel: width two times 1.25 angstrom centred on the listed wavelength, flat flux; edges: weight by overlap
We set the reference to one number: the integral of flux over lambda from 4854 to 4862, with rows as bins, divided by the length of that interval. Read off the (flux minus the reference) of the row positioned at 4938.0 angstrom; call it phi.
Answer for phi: 1.1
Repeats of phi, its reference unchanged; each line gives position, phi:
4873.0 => -1.2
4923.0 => -0.1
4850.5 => -1.9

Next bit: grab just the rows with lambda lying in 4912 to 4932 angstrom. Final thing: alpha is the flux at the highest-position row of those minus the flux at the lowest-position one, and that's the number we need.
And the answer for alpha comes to -0.1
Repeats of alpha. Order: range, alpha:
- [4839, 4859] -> -0.9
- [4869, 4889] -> 1.1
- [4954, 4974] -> -0.5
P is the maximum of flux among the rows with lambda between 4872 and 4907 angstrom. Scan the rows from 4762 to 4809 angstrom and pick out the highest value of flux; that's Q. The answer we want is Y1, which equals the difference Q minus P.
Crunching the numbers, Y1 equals -0.9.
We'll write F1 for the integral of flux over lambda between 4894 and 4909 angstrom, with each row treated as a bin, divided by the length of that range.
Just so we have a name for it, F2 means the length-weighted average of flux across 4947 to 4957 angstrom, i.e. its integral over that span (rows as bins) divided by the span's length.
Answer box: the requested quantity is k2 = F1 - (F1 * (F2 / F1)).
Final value -0.3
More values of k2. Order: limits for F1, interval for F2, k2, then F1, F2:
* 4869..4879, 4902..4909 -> -3.9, 25.1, 29.0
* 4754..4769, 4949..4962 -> -2.4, 26.7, 29.1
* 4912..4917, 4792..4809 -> -1.7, 26.9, 28.6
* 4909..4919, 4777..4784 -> -1.5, 26.6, 28.1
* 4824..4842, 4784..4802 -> 0.0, 28.0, 28.1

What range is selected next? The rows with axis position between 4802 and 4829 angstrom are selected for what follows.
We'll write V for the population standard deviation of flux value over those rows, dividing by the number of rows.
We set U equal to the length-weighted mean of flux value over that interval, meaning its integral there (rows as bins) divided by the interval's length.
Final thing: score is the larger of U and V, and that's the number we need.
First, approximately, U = 28.7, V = 0.79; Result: 28.7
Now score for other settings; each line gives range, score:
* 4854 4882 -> 25.4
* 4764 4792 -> 27.5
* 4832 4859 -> 26.5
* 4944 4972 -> 28.9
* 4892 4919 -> 28.0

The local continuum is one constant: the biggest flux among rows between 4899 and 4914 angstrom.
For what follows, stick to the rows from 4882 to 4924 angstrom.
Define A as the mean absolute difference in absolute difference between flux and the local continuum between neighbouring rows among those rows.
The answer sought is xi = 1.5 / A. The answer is 1.2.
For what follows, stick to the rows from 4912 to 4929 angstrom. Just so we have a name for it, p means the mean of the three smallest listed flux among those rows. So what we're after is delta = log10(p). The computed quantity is 1.41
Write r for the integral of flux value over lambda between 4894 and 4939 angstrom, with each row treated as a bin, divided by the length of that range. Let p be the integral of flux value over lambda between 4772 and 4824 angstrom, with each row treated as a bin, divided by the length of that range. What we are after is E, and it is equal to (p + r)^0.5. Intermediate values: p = 28.3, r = 27.8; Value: 7.49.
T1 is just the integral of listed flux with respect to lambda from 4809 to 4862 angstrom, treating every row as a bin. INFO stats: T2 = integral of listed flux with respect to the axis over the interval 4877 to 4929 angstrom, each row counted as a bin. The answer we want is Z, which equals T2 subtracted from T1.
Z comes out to 38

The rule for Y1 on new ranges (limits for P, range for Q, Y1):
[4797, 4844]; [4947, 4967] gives 1.3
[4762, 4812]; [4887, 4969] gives 2.0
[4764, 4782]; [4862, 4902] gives 1.3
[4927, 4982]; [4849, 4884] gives -2.5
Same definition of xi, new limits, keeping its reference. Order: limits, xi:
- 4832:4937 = 1.1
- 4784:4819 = 1.9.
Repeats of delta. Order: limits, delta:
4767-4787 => 1.43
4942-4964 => 1.44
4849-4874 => 1.38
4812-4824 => 1.45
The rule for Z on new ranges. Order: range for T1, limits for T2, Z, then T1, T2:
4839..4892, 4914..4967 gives -123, 1370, 1493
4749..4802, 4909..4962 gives -13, 1473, 1486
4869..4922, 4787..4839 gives -47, 1425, 1472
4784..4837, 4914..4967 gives 12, 1504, 1493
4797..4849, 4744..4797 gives -15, 1457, 1472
